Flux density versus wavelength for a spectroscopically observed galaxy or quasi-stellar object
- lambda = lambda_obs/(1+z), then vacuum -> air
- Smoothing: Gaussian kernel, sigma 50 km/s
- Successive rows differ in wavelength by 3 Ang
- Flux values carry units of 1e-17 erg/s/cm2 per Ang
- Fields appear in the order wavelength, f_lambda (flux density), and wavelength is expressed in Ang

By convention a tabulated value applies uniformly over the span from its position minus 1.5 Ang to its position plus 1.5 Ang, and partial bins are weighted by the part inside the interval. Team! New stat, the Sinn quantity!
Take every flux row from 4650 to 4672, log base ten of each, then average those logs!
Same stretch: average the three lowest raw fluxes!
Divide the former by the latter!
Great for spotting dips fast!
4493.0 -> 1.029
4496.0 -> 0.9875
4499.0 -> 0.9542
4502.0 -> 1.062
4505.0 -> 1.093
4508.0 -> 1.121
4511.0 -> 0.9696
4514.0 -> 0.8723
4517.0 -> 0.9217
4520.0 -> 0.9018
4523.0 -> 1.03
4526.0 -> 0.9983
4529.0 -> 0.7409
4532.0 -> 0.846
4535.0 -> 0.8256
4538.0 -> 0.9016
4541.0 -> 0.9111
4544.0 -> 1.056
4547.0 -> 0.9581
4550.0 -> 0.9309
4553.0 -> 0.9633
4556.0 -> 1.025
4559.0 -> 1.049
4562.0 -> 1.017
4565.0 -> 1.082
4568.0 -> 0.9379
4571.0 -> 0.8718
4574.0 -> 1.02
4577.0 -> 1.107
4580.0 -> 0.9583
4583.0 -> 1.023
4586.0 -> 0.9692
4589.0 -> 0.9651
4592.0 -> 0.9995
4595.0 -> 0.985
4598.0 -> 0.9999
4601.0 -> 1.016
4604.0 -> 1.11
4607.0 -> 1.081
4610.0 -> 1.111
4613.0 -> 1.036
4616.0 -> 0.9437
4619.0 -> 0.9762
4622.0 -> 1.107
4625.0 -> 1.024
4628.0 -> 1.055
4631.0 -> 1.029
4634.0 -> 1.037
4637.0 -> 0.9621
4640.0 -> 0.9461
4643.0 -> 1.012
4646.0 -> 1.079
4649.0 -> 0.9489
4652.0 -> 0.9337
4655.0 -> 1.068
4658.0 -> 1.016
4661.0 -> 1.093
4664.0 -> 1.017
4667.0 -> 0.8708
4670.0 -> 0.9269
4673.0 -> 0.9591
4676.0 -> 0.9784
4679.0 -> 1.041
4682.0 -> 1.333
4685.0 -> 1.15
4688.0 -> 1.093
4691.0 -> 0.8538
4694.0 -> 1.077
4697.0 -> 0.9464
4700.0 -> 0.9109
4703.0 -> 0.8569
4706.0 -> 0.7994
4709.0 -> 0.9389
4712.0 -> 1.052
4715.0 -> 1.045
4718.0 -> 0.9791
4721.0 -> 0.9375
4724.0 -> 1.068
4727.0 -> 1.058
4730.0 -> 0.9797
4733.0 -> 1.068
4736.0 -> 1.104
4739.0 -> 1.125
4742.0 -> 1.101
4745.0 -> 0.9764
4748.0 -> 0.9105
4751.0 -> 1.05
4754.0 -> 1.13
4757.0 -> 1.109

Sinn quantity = -0.007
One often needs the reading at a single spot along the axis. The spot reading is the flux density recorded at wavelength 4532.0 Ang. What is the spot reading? 0.846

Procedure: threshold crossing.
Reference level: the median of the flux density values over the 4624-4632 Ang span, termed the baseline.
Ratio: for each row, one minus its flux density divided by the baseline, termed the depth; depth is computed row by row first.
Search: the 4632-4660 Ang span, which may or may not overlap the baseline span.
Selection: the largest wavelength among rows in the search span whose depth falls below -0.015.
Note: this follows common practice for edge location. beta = 4655.0 Ang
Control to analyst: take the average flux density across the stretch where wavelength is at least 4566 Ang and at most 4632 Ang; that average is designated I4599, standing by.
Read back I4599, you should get 1.015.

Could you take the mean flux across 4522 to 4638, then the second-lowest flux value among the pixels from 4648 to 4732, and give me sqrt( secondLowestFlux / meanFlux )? 0.93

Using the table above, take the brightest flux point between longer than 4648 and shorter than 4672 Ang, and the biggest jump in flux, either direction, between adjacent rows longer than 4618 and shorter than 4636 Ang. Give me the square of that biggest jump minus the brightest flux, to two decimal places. -1.08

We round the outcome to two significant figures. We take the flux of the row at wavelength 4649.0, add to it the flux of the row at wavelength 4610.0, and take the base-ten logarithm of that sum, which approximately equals 0.31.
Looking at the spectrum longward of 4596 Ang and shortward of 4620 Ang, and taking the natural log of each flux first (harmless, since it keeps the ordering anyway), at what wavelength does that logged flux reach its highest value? 4610.0 Ang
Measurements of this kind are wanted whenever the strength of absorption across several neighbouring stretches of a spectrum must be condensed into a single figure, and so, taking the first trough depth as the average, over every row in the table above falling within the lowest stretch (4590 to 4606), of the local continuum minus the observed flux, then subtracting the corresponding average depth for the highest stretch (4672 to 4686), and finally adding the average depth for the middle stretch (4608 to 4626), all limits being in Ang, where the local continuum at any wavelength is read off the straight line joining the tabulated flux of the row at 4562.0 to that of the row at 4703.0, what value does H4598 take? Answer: 0.08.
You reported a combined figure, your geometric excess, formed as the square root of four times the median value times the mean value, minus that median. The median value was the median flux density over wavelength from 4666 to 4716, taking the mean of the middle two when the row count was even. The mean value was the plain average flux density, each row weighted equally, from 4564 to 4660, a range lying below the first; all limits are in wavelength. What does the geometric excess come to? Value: 1.01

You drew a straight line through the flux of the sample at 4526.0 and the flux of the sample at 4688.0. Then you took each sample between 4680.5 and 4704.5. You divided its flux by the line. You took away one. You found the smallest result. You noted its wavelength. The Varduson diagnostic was 4703.0 Ang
